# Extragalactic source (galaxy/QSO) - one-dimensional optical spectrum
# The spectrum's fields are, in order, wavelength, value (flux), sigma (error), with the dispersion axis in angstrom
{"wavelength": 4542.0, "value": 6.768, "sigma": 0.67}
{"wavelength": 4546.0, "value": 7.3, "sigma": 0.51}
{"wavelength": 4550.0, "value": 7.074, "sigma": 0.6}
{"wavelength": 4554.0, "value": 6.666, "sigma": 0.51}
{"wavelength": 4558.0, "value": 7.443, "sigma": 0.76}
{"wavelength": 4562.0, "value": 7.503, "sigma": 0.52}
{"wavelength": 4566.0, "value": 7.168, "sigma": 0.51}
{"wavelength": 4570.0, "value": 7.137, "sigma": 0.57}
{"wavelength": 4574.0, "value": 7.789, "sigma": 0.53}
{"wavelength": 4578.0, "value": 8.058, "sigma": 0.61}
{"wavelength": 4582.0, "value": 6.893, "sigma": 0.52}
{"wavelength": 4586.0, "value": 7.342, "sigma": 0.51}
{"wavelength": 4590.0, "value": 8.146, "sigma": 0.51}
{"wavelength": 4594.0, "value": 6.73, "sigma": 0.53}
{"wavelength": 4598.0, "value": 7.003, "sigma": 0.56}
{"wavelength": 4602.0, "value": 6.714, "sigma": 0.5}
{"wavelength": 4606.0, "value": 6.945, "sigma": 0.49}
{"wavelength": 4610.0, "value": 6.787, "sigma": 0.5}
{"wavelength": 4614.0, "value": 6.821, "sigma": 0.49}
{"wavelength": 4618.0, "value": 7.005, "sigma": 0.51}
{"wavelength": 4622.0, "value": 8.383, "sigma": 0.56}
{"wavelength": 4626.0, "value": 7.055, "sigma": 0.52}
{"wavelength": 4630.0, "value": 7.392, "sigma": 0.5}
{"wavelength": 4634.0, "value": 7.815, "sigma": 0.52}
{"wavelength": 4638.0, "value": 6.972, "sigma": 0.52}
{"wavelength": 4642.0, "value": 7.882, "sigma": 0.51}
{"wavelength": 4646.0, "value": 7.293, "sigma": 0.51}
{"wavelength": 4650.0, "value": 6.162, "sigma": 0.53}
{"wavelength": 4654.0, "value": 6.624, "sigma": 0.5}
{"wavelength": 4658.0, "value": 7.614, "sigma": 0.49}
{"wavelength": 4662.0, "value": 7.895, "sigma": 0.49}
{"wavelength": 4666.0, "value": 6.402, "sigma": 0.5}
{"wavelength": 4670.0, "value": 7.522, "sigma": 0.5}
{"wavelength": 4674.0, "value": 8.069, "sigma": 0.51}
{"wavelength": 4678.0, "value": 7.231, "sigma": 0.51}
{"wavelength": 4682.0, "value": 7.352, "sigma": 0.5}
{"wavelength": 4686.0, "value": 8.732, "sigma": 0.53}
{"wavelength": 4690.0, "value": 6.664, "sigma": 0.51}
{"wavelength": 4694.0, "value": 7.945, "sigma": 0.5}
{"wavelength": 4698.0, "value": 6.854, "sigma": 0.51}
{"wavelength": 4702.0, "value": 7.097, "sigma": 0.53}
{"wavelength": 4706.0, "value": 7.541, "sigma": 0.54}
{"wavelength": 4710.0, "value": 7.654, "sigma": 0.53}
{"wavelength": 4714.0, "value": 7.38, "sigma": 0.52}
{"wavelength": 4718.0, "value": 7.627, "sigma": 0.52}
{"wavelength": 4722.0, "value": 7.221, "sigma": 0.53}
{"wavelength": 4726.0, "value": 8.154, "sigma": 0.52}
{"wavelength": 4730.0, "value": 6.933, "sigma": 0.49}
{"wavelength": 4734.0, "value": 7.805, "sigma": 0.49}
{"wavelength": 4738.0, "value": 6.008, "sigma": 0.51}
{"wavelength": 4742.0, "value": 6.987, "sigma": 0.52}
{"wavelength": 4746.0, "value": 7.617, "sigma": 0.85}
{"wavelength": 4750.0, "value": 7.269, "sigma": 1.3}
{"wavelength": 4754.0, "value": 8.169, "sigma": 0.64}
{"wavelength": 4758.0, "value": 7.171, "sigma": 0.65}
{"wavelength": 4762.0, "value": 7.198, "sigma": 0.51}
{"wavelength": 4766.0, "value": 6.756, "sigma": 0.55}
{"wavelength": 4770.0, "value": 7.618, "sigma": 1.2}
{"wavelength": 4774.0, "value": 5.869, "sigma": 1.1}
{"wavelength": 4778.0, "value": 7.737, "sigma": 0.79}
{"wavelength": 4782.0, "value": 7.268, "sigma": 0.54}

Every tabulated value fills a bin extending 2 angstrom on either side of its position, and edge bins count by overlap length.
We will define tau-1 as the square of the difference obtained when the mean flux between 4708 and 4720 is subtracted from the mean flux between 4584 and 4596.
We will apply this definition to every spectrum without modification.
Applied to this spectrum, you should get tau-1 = 0.02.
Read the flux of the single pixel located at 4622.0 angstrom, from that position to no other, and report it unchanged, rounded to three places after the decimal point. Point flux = 8.383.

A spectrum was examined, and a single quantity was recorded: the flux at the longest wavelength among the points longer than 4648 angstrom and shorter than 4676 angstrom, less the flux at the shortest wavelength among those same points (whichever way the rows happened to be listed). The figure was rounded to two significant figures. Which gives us 1.9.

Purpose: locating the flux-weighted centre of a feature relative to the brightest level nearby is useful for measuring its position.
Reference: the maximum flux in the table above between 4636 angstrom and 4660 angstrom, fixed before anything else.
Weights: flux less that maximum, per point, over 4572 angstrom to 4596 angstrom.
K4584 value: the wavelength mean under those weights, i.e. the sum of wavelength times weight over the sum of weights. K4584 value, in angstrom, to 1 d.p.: 4587.9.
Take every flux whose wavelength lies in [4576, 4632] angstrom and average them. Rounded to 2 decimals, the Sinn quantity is 7.23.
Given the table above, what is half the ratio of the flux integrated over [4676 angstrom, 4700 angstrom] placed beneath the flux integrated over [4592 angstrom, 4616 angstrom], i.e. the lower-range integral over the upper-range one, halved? 0.46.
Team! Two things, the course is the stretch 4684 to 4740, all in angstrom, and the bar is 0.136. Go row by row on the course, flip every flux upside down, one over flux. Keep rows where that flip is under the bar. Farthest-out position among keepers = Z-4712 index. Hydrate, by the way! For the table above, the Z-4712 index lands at 4734.0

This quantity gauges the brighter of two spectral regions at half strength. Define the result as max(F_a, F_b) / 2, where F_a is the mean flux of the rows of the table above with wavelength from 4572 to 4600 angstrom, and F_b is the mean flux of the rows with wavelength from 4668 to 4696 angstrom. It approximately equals 3.82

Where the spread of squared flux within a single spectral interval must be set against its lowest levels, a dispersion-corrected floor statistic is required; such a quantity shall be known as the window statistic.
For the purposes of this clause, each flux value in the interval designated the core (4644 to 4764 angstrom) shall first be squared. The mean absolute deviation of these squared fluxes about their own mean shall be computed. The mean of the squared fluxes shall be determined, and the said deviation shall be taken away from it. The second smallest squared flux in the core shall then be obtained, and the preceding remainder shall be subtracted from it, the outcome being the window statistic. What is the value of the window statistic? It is -9.4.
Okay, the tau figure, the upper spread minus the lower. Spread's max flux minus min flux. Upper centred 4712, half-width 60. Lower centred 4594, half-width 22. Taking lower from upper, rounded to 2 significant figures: 1.3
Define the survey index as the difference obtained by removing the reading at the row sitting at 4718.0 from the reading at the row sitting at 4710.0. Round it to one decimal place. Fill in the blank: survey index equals 0.0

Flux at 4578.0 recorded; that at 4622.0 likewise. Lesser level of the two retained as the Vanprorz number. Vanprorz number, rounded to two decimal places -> 8.06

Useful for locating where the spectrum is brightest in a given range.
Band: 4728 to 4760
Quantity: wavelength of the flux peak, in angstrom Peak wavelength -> 4754.0 angstrom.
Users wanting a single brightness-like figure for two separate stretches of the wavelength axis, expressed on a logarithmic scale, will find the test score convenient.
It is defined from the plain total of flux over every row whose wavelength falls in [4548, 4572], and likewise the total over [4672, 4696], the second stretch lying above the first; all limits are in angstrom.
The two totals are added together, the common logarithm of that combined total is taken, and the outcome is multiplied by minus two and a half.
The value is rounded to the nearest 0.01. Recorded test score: -4.87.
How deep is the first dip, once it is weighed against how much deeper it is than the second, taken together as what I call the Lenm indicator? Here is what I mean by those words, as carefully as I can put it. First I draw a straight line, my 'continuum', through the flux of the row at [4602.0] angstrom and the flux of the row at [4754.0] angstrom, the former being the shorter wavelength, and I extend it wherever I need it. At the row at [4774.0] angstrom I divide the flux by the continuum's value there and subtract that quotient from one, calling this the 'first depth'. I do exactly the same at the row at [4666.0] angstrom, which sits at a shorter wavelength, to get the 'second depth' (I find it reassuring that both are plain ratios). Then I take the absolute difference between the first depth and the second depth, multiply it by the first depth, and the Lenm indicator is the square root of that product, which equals 0.23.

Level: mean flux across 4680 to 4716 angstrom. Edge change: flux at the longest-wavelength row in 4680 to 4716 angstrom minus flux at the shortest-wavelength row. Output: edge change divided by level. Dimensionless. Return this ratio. 0.00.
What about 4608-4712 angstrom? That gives 0.12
